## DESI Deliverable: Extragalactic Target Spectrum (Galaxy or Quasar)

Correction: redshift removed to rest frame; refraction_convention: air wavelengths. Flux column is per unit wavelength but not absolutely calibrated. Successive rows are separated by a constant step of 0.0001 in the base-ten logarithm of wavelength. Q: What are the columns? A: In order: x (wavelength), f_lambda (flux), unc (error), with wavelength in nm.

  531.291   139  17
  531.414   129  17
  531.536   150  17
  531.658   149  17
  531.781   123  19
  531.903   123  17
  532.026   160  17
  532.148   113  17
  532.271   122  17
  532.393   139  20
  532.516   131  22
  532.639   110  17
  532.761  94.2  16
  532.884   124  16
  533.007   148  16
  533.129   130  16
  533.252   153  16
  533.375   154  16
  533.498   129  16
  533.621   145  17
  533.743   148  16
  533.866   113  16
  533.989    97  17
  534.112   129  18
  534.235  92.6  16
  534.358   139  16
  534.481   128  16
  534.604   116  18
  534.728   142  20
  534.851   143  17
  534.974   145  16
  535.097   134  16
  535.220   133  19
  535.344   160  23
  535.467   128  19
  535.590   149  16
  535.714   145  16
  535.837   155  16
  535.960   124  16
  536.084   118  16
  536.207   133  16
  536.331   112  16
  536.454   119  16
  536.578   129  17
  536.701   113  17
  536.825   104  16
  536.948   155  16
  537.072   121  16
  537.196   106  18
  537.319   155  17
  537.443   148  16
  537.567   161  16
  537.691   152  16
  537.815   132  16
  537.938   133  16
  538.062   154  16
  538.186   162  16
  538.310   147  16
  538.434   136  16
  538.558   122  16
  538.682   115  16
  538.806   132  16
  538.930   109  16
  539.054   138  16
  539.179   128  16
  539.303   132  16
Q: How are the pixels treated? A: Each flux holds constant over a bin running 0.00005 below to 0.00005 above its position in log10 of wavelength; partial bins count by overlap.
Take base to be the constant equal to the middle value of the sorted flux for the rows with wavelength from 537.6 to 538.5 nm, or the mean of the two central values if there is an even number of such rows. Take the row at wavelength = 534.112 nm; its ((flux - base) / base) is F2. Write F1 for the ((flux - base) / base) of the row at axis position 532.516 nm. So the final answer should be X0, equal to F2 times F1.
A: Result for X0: 0.013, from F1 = -0.11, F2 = -0.12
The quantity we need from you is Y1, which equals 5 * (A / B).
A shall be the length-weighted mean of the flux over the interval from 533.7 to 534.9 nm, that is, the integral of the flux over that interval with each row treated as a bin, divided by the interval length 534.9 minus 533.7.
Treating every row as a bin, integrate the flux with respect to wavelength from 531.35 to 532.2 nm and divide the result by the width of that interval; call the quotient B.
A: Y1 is 4.58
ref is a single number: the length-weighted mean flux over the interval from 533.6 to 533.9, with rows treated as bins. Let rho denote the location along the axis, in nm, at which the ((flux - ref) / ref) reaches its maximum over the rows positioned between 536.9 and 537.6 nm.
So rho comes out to 537.567 nm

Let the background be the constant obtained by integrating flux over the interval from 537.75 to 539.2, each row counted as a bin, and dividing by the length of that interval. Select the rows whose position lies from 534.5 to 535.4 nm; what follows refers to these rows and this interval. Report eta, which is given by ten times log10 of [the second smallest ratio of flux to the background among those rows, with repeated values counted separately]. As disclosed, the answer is -0.04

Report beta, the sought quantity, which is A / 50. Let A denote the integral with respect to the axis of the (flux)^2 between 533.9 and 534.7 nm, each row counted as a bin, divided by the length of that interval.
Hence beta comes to 283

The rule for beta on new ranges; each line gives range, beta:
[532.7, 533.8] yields 377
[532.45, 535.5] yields 348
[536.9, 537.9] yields 403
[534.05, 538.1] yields 362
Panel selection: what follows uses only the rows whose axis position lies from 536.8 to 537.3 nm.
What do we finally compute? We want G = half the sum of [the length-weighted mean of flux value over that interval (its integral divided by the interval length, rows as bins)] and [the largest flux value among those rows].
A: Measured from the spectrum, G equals 140.4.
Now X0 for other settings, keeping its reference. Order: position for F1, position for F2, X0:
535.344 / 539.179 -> -0.011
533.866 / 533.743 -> -0.002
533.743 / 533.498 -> -0.001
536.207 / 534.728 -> 0.003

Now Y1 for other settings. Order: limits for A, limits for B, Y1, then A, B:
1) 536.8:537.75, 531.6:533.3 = 5.36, 139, 130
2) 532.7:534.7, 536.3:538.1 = 4.80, 128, 133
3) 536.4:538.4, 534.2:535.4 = 5.11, 137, 134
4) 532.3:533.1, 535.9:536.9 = 5.21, 125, 120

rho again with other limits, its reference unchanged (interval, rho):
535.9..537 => 536.948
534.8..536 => 535.344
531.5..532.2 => 532.026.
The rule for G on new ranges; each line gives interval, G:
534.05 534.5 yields 130.3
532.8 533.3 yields 144.7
